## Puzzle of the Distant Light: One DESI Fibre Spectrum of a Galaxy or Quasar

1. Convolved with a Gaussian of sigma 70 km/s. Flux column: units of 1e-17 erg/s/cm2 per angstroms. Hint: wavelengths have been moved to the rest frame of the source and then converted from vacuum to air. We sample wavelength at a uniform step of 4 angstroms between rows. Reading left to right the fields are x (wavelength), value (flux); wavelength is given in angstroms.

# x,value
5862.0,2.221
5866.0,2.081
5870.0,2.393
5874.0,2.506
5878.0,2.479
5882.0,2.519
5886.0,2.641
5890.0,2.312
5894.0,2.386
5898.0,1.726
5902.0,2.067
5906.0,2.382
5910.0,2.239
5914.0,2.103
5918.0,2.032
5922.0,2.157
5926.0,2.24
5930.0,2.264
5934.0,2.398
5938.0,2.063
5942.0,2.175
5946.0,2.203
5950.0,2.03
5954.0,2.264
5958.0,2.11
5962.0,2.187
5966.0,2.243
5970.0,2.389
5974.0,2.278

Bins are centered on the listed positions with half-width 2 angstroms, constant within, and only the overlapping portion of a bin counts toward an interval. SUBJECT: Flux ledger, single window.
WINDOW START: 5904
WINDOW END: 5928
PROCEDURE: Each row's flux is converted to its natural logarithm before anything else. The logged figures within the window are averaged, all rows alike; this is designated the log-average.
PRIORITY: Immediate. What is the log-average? 0.78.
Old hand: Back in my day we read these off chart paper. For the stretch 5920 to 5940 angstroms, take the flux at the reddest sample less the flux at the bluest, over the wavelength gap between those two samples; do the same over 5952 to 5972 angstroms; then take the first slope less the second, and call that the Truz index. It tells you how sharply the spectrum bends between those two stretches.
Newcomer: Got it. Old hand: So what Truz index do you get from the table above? -0.014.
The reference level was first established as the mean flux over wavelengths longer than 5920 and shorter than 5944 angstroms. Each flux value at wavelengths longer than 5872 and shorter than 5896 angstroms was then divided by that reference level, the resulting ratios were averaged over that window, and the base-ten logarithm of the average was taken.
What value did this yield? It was 0.048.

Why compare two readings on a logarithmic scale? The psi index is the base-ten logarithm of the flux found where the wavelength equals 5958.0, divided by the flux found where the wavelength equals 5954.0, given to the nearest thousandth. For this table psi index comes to -0.031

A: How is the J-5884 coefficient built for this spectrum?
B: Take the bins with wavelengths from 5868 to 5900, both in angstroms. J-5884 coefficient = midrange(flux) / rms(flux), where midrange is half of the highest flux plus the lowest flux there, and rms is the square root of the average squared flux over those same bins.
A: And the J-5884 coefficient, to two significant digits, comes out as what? 0.92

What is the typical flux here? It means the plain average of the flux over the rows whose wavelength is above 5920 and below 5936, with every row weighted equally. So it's 2.26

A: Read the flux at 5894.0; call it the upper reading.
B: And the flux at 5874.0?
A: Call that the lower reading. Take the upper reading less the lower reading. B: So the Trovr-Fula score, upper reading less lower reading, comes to -0.12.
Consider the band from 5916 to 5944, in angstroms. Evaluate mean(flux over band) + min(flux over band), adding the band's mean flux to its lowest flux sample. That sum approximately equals 4.22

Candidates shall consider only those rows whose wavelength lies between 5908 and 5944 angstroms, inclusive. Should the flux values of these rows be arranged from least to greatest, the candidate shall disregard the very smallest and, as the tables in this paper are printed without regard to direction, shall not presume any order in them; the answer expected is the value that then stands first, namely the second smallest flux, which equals 2.063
